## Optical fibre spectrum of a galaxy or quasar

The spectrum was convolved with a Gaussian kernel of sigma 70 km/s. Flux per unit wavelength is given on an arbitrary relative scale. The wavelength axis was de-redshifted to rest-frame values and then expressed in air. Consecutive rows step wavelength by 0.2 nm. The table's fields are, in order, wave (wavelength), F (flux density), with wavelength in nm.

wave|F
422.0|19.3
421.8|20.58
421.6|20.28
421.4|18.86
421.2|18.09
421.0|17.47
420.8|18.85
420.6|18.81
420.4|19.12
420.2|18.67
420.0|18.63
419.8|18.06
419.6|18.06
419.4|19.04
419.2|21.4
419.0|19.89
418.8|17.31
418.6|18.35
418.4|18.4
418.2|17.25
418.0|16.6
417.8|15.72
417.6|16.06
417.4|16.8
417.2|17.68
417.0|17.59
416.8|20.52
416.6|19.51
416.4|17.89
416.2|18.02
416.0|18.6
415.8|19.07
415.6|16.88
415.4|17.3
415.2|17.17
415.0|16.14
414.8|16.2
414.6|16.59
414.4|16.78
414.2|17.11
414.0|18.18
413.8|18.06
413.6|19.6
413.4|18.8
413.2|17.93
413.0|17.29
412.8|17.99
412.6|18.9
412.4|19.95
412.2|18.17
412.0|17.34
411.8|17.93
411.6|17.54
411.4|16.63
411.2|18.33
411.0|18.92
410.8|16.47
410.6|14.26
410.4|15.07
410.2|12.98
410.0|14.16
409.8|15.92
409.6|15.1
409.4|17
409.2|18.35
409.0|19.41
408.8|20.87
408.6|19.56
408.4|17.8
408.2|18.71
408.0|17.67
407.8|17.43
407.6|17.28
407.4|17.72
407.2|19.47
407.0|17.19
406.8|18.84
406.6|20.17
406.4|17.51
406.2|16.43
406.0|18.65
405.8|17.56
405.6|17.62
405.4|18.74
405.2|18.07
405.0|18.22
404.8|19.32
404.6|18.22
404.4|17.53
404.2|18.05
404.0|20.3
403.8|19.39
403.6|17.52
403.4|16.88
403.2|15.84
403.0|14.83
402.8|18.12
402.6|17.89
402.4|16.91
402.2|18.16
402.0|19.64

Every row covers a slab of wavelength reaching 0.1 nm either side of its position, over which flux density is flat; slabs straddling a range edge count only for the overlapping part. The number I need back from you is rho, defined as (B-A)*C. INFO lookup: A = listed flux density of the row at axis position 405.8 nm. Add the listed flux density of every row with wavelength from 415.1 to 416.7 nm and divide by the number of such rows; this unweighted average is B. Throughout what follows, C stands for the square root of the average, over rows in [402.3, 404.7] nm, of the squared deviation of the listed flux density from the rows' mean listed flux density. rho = 0.7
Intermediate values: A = 17.56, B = 18.1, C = 1.4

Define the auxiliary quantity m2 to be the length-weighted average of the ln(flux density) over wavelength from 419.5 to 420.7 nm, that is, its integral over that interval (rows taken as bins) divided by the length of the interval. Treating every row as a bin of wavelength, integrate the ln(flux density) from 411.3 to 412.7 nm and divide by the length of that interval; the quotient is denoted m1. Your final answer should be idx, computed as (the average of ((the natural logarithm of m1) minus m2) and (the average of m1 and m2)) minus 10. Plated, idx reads -9.48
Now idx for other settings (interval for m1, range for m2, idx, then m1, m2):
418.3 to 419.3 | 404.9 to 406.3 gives -9.44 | 2.95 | 2.88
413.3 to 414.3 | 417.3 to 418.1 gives -9.44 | 2.91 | 2.79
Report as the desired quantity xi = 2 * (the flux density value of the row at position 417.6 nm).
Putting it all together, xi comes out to 32.1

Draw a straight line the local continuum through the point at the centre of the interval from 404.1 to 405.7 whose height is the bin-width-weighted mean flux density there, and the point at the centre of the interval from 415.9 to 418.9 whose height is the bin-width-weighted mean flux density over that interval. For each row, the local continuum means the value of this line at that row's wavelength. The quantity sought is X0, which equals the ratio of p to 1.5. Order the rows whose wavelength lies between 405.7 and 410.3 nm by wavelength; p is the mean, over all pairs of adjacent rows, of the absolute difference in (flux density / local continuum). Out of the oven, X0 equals 0.049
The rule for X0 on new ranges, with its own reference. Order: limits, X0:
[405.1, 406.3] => 0.038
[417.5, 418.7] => 0.023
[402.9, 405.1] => 0.041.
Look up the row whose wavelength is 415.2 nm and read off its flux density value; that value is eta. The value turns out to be 17.17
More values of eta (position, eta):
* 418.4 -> 18.4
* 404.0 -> 20.3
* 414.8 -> 16.2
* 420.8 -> 18.85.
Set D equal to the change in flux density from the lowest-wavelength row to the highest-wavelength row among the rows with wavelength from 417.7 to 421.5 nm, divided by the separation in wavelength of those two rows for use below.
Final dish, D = 0.9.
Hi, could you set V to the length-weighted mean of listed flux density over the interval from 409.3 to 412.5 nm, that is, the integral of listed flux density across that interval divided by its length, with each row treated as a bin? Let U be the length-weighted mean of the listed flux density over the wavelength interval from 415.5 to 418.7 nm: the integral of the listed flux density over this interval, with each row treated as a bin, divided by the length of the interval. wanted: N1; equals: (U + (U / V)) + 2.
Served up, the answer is 20.9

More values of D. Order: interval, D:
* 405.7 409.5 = -0.2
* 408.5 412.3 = -0.4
